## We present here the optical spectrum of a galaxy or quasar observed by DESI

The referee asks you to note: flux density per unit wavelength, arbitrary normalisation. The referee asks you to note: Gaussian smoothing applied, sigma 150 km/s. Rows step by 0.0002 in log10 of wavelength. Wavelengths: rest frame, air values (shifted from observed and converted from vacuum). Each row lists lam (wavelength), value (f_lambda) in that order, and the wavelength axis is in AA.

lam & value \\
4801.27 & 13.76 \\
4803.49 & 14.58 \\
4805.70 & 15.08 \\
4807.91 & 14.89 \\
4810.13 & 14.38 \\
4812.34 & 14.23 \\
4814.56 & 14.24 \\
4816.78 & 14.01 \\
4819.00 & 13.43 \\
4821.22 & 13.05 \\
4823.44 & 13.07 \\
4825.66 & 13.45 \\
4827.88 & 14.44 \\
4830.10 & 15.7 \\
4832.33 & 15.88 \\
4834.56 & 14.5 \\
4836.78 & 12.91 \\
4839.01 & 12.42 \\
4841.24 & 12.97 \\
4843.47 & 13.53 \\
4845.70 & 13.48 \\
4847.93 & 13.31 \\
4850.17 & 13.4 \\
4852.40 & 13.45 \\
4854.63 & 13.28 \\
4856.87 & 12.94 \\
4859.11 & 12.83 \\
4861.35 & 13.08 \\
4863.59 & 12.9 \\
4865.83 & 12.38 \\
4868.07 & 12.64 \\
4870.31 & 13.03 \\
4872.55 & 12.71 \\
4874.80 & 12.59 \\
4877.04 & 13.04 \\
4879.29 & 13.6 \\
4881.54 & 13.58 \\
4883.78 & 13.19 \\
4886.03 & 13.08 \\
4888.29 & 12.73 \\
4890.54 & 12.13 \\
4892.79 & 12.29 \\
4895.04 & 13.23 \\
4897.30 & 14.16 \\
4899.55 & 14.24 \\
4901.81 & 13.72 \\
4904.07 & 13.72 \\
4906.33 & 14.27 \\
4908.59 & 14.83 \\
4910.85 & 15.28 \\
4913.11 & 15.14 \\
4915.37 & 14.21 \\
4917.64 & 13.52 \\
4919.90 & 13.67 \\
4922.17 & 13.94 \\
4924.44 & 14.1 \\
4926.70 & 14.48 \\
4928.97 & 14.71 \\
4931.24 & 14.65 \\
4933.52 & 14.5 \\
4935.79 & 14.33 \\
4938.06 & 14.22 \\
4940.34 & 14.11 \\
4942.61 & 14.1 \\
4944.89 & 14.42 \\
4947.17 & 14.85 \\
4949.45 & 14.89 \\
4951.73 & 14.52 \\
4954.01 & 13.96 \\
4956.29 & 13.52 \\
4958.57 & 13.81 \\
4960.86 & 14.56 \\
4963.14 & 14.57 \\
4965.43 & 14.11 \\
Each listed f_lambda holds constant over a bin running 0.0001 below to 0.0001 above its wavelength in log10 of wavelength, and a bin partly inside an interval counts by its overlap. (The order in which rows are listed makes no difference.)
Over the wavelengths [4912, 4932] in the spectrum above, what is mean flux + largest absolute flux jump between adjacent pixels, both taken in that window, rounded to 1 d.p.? 15.2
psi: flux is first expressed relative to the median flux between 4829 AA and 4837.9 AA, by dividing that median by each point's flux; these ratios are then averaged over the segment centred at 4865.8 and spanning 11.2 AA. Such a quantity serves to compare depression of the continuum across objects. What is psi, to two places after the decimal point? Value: 1.18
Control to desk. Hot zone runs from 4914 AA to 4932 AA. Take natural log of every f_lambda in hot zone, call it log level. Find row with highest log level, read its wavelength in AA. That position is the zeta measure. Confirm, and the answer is 4928.97 AA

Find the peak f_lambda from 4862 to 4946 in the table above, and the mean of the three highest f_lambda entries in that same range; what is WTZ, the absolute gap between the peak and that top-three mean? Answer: 0.2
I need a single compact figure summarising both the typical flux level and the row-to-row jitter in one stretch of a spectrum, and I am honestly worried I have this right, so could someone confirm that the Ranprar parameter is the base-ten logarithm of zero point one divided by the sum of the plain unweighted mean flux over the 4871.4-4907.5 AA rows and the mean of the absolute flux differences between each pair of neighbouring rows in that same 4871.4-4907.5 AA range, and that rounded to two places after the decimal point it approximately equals -2.14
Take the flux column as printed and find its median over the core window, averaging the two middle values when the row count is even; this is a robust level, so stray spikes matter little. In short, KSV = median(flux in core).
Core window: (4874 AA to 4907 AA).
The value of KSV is 13.2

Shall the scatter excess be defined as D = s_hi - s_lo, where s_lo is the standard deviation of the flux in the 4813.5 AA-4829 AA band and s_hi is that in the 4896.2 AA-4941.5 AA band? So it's -0.1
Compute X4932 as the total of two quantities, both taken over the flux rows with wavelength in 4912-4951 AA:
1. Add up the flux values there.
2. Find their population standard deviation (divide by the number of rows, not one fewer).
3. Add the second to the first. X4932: 244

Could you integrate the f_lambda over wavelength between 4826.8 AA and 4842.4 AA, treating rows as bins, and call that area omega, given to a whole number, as 220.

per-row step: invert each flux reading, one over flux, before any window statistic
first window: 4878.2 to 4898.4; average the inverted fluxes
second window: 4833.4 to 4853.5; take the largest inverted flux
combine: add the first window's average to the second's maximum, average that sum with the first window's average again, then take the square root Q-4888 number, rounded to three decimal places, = 0.342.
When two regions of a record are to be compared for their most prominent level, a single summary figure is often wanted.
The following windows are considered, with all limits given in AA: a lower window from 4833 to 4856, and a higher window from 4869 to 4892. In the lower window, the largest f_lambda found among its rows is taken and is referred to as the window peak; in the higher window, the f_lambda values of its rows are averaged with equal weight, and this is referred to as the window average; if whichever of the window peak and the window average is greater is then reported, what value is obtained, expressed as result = 14.5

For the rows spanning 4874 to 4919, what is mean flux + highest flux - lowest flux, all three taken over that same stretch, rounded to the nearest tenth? 16.8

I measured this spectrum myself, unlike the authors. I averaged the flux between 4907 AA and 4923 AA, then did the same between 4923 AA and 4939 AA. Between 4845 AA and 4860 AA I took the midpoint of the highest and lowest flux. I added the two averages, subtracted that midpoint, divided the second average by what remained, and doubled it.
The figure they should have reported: 1.84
